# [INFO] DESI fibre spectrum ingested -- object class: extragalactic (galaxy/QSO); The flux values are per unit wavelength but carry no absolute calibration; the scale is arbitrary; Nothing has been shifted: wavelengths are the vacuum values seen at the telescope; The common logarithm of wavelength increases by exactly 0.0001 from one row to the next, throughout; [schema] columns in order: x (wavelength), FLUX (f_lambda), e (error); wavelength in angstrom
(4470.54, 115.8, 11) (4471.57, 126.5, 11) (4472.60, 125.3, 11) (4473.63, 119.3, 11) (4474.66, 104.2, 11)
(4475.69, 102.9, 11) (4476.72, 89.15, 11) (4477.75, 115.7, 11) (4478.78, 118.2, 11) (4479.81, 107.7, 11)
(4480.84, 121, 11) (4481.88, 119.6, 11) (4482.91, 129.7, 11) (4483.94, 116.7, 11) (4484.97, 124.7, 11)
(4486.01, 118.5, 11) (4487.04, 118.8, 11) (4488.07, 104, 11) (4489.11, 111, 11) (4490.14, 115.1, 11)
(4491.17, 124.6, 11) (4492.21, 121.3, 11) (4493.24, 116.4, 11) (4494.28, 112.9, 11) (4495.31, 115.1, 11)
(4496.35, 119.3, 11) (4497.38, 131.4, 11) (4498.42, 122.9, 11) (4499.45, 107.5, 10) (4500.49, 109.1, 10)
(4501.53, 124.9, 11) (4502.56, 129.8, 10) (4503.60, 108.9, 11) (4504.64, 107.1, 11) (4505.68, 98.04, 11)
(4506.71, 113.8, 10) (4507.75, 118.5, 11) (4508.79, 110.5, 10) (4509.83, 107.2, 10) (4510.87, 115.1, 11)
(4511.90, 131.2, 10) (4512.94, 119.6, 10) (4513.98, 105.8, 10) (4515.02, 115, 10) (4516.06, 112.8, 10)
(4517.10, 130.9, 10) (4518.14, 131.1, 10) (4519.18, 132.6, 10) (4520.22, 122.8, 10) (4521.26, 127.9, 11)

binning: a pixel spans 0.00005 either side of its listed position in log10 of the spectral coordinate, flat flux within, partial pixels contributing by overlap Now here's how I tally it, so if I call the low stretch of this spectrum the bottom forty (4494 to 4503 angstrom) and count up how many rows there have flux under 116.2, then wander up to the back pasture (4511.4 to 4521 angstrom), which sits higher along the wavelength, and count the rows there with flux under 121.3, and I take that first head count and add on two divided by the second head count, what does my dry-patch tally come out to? 4.5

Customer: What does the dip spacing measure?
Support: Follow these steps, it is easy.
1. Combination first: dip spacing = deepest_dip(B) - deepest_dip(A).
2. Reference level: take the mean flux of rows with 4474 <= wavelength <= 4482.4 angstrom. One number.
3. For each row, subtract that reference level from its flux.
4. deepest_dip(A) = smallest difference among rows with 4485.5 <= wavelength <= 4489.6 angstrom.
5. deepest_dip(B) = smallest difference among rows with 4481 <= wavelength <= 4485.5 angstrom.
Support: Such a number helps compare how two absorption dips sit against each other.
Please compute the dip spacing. 13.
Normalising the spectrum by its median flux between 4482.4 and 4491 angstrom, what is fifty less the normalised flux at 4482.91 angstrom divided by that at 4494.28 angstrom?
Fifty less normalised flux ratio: 48.85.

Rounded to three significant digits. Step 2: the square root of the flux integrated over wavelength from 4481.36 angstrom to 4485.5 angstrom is 22.5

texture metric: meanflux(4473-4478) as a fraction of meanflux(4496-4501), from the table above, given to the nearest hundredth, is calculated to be 0.90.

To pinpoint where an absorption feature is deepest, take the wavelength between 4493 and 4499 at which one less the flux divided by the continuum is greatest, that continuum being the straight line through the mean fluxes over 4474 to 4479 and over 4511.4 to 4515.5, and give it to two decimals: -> 4494.28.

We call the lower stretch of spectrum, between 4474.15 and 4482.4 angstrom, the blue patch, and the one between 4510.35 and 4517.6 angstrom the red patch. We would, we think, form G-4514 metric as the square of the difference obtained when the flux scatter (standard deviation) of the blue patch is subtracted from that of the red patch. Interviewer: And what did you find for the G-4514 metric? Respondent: 2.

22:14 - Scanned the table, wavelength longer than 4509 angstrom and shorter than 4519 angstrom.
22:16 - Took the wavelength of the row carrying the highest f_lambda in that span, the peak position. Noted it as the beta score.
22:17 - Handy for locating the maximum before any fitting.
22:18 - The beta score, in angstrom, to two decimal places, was 4511.90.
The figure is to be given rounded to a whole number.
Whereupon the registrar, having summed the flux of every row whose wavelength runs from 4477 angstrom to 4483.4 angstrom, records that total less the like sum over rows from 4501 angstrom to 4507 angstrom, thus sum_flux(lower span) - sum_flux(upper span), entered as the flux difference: 29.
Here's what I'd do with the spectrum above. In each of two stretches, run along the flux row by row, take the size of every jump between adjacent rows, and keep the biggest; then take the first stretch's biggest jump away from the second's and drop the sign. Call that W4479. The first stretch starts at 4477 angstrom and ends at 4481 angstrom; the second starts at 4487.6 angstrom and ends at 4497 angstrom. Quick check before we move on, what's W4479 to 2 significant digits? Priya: 3.8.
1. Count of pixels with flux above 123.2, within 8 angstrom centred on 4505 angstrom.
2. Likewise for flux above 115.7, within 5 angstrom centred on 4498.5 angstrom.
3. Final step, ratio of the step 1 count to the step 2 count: 0.7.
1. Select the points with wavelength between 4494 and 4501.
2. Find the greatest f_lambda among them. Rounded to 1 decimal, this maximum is 131.4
